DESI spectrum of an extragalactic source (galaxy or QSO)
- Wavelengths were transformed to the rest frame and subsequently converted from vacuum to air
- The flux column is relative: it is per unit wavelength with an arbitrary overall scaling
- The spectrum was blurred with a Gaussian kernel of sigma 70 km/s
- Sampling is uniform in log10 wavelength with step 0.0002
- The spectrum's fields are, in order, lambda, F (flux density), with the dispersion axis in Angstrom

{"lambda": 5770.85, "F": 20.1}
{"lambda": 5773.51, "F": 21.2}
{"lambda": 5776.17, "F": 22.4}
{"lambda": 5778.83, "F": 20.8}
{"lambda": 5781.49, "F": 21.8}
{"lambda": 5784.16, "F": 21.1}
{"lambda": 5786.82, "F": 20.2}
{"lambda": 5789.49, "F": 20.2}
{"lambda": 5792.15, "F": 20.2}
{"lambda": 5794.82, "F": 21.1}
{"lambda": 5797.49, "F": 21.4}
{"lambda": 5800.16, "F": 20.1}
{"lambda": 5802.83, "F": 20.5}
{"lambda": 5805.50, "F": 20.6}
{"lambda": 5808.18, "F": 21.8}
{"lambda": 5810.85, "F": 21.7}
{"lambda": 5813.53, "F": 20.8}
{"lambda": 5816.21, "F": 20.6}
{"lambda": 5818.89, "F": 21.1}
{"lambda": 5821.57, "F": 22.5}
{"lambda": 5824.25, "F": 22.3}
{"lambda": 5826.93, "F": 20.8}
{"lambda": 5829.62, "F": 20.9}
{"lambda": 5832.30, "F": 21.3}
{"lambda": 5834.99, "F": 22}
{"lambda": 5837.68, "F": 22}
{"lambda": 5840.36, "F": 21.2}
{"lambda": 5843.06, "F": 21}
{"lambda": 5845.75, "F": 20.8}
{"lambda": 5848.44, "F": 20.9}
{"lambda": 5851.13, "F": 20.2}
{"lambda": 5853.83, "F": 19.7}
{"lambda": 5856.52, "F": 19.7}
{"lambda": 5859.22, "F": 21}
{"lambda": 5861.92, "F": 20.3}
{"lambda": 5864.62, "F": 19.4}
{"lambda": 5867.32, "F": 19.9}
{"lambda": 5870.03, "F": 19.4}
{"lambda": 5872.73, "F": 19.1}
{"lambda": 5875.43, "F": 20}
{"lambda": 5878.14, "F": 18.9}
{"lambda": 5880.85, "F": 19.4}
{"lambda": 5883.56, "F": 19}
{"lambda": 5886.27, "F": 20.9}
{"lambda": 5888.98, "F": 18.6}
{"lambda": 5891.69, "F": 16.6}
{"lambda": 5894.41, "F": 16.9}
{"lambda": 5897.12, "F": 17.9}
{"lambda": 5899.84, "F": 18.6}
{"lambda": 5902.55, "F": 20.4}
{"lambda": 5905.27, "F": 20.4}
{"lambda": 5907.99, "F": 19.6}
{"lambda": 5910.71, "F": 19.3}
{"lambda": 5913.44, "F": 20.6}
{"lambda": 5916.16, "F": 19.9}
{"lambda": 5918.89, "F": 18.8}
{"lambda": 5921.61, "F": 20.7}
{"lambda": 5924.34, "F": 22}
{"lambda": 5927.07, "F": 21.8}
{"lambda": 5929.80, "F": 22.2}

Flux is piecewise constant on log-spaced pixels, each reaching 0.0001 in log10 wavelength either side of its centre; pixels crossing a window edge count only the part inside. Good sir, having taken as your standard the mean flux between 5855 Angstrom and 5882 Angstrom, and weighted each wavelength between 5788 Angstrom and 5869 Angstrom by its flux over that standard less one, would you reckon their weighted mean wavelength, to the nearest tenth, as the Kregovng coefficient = 5824.2 Angstrom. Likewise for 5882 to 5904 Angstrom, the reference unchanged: 5893.6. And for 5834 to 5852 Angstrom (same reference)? 5840.9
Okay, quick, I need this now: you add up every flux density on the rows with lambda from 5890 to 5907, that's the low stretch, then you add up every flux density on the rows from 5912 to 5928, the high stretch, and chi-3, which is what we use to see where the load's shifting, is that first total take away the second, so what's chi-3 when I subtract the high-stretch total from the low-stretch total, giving -13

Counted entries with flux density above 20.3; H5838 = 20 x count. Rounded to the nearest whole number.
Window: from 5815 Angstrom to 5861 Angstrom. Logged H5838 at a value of 280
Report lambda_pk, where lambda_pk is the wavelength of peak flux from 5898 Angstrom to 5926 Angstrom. 5924.34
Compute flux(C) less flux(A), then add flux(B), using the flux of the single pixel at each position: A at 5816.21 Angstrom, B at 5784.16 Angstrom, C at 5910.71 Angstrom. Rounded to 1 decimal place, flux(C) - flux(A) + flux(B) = 19.8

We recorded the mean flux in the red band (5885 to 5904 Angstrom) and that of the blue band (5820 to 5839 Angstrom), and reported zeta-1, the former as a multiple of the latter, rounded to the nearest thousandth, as 0.856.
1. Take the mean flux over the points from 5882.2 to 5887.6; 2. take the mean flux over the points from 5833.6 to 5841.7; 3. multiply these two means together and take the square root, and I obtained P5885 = 20.8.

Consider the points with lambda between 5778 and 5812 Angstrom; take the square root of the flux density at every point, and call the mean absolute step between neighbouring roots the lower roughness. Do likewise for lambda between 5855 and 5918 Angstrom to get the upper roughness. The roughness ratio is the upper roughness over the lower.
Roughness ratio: 1.7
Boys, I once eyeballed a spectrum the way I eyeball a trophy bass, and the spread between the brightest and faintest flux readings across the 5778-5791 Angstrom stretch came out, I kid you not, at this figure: 1.60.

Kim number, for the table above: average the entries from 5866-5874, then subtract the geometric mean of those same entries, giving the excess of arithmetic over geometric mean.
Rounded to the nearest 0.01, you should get 0.00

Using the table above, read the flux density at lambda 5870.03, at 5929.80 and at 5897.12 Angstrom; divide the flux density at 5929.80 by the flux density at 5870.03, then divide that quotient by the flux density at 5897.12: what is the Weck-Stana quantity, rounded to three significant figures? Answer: 0.0639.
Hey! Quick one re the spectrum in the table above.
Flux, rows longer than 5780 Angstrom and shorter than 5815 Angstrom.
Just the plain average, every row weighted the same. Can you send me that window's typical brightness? 20.9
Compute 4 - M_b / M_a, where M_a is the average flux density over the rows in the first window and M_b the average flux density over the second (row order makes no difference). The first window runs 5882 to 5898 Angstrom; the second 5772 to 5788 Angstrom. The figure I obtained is 2.84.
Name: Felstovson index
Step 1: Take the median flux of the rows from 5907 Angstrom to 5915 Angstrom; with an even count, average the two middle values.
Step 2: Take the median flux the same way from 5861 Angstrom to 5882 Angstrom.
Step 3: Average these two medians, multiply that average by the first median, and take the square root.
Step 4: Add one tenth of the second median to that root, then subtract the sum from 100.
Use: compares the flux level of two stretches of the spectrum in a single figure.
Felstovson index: 78.5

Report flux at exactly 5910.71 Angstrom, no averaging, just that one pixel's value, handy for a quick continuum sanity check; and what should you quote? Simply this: 19.3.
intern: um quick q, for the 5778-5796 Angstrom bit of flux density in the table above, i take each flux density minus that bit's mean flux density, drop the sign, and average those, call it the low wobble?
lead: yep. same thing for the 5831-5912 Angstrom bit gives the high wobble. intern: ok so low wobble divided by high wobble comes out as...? 0.49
